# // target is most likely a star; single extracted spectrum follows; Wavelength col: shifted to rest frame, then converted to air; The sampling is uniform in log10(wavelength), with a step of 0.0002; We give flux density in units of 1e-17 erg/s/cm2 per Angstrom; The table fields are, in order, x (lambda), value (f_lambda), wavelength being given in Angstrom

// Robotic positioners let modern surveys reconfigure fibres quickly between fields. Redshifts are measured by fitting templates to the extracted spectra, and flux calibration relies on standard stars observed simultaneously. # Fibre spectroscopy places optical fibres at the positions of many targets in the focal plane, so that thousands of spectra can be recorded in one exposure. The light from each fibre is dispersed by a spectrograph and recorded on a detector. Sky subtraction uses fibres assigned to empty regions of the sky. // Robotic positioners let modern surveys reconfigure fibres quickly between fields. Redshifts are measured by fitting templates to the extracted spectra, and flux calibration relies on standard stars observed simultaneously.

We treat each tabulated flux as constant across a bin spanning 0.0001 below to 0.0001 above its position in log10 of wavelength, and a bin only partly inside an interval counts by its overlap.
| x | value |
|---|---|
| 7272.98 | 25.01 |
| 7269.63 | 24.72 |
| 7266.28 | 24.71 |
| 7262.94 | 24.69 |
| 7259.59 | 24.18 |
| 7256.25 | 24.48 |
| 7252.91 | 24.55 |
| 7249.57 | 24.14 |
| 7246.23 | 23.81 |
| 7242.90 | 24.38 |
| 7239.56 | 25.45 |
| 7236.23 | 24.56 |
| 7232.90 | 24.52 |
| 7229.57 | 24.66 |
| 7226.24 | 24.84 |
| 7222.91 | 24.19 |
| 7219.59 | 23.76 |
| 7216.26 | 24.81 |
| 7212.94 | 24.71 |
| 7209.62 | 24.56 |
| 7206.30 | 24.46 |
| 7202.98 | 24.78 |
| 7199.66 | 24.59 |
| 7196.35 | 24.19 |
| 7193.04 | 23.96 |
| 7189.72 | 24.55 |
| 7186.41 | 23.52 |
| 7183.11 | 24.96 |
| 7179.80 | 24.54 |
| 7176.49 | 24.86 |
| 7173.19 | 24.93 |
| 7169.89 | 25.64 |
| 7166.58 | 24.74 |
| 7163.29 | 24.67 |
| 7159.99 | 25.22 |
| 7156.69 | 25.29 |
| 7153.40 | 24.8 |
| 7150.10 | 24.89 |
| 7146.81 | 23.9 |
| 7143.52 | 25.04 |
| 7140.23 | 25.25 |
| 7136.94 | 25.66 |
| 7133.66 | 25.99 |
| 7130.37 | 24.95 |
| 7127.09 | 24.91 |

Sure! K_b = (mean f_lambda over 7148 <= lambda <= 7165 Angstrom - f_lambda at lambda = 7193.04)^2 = 1.0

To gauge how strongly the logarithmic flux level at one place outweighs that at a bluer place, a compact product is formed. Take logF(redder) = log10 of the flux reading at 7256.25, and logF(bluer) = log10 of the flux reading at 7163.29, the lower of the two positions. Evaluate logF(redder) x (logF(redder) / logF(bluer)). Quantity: 1.39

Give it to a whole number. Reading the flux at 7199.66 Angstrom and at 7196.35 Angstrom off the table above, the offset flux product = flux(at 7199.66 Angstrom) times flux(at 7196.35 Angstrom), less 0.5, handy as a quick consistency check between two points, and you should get 594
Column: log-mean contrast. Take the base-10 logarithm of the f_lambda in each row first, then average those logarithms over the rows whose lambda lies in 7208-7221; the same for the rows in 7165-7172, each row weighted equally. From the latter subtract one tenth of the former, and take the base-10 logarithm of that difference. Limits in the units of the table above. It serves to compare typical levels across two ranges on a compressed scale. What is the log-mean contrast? 0.101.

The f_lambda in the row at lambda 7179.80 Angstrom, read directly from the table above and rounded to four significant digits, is 24.54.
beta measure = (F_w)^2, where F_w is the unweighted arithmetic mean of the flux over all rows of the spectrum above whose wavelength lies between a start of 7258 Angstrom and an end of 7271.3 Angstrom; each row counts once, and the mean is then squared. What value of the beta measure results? 604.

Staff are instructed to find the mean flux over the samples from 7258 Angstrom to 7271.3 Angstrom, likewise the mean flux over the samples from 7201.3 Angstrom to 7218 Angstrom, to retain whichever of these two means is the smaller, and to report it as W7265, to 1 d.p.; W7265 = 24.6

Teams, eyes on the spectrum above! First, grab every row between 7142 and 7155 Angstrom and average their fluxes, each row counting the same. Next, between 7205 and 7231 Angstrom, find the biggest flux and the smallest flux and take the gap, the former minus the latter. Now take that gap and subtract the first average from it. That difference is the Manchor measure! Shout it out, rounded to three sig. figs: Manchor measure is -23.6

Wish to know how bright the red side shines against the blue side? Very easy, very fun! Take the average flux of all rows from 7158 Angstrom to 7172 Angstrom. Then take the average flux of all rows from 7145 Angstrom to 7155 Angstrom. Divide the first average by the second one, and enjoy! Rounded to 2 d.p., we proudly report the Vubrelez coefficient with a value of 1.02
